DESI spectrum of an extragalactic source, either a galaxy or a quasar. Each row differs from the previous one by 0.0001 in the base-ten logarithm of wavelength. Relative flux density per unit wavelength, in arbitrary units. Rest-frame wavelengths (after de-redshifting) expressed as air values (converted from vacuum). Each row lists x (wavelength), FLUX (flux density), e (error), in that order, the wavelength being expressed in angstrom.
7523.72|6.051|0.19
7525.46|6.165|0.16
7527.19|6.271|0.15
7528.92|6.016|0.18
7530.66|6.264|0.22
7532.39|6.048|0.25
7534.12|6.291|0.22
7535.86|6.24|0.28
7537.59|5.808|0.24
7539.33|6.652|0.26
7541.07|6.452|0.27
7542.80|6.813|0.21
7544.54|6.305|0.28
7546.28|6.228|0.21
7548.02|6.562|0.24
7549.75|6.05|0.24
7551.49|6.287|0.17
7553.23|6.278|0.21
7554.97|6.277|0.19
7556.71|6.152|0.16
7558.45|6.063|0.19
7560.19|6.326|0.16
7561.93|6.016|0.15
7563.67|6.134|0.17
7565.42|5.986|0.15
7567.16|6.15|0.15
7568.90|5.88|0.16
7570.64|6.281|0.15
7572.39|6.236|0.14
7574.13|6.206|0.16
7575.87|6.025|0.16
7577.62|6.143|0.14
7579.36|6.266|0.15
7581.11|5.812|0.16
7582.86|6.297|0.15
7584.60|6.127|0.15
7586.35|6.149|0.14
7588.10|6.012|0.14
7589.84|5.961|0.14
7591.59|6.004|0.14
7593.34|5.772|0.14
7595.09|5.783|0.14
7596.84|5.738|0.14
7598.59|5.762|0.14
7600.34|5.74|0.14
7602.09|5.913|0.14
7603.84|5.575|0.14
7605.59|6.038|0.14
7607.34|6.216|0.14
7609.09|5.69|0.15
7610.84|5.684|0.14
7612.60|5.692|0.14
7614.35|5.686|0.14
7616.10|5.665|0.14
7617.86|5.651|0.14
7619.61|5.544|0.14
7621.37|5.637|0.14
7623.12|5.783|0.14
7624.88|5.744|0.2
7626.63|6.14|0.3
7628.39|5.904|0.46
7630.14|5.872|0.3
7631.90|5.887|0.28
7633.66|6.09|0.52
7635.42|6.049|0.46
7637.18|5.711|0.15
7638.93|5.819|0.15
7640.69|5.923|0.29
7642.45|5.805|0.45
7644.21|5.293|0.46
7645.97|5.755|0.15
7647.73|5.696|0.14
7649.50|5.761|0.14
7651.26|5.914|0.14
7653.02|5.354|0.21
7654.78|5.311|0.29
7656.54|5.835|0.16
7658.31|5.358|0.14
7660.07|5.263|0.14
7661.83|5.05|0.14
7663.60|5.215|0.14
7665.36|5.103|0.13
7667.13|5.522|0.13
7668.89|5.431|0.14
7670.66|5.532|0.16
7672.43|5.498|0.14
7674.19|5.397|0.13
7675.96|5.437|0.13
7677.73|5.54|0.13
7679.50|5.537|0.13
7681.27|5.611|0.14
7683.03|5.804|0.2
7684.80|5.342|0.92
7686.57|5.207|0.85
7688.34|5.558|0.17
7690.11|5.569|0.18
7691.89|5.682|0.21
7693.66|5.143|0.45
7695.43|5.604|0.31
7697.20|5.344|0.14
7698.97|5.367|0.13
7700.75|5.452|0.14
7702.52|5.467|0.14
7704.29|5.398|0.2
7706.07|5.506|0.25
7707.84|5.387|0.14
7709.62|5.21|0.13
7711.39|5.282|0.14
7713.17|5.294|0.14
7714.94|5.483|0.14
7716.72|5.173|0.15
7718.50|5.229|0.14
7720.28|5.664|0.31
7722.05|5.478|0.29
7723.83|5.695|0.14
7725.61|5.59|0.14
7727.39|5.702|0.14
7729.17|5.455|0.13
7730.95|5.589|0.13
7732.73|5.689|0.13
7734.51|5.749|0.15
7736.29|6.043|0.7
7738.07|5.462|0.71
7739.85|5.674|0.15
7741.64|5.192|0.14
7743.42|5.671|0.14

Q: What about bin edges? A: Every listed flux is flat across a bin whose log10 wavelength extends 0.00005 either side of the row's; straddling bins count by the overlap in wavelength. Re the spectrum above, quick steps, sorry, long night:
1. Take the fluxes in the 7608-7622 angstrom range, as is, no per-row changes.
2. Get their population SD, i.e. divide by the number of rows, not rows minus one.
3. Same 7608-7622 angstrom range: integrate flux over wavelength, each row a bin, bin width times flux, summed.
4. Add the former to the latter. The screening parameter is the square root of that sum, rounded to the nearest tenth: 8.9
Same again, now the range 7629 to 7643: 9.1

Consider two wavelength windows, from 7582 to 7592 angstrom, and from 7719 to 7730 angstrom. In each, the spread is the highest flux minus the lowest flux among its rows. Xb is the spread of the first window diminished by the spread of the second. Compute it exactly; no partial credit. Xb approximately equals 0.1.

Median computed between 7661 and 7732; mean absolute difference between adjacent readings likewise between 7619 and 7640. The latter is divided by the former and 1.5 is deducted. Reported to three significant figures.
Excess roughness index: -1.47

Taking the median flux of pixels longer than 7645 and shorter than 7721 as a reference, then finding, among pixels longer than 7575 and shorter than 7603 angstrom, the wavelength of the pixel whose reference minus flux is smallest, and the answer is 7582.86 angstrom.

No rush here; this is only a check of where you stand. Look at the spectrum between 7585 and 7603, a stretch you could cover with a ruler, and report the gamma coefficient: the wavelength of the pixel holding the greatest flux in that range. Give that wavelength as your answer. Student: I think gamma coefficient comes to 7586.35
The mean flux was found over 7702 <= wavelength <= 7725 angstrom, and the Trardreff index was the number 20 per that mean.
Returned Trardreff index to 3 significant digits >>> 3.70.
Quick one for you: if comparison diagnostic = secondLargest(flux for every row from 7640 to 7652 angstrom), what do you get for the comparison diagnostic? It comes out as 5.914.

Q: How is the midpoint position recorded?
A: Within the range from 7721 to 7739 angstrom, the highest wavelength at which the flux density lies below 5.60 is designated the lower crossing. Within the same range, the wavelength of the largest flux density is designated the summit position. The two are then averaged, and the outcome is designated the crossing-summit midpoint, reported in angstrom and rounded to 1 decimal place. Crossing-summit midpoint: 7737.2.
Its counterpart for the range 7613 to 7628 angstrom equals 7623.1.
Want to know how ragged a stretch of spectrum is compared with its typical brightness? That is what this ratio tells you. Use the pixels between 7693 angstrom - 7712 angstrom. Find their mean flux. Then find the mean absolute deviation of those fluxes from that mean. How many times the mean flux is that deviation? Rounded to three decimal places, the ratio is 0.018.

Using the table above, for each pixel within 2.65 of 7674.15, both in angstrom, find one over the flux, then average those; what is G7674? 0.184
